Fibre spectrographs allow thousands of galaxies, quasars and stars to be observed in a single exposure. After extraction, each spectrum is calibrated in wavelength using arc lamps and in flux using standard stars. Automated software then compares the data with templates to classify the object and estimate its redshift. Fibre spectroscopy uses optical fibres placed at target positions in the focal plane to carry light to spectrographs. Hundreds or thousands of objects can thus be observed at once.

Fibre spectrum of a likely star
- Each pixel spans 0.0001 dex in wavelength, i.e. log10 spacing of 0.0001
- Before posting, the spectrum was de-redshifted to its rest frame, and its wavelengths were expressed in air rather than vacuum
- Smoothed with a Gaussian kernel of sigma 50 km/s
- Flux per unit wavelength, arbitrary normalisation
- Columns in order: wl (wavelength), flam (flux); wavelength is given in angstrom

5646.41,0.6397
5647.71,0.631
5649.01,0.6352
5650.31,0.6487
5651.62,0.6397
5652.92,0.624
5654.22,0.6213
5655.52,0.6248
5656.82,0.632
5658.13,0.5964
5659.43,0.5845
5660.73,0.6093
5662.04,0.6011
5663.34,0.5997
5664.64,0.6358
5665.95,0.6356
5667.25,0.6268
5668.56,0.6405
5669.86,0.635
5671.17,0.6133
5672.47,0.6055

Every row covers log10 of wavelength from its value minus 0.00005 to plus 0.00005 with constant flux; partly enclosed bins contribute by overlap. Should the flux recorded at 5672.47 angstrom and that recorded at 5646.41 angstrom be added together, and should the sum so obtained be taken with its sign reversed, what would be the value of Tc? -1.25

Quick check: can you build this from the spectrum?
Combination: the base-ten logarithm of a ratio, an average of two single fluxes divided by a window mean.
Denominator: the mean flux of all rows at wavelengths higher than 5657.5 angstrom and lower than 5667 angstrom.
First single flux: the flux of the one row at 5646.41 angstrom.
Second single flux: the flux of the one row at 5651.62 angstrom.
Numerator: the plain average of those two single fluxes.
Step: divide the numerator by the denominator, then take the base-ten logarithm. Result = 0.021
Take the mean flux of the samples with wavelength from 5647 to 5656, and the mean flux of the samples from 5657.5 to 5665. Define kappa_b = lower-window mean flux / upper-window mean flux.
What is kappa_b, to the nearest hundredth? 1.05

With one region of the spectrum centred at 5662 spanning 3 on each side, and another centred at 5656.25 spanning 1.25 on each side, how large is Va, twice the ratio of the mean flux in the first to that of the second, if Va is 1.93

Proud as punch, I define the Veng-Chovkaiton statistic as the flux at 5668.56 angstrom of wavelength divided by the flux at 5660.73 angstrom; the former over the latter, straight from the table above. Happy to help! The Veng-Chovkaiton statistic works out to 1.05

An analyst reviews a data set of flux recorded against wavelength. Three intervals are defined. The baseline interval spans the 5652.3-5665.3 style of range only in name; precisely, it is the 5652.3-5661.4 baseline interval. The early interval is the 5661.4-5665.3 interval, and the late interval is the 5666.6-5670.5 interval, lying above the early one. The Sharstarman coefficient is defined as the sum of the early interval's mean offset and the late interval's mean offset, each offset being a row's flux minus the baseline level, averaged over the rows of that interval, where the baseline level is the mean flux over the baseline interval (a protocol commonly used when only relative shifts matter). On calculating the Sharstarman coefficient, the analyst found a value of 0.020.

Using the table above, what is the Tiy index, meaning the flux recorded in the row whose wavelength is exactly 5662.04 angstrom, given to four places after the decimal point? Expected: 0.6011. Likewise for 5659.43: 0.5845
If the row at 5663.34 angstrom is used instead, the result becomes 0.5997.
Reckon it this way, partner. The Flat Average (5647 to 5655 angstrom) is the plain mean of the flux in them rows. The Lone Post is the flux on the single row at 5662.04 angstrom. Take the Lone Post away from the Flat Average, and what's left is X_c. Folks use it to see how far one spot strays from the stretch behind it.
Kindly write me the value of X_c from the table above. 0.03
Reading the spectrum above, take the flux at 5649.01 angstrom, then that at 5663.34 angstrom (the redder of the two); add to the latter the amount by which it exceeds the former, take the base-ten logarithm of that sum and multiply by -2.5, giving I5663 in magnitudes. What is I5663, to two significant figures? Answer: 0.62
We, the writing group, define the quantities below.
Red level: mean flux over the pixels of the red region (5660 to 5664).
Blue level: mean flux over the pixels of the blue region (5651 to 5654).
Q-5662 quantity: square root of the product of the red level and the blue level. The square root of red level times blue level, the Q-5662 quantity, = 0.617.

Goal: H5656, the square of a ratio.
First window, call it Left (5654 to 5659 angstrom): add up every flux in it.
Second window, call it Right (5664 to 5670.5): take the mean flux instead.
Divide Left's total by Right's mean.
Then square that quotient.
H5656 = 15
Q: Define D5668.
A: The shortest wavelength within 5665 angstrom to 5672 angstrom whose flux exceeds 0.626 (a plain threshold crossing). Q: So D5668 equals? 5665.95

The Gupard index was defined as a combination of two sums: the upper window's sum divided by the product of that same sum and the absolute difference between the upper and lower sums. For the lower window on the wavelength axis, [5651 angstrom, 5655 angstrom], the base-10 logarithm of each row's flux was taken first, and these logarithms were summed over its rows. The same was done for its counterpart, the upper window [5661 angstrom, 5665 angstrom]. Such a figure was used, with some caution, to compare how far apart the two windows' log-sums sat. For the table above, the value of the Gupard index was 29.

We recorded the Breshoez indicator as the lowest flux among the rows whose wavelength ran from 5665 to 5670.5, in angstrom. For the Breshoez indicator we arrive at 0.6268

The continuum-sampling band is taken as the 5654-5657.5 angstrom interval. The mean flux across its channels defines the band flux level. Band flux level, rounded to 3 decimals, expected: 0.626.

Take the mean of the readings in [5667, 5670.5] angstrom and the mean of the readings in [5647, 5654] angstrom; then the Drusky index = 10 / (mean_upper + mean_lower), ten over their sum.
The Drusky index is 7.88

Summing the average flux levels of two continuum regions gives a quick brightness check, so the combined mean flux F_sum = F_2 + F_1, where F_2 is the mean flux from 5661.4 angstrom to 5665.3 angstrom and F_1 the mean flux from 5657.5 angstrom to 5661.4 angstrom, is 1.209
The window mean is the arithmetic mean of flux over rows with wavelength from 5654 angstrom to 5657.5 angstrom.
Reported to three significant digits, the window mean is 0.626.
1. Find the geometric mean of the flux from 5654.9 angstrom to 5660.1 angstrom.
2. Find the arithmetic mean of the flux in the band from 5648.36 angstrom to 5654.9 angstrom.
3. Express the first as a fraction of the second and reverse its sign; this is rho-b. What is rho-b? -0.96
